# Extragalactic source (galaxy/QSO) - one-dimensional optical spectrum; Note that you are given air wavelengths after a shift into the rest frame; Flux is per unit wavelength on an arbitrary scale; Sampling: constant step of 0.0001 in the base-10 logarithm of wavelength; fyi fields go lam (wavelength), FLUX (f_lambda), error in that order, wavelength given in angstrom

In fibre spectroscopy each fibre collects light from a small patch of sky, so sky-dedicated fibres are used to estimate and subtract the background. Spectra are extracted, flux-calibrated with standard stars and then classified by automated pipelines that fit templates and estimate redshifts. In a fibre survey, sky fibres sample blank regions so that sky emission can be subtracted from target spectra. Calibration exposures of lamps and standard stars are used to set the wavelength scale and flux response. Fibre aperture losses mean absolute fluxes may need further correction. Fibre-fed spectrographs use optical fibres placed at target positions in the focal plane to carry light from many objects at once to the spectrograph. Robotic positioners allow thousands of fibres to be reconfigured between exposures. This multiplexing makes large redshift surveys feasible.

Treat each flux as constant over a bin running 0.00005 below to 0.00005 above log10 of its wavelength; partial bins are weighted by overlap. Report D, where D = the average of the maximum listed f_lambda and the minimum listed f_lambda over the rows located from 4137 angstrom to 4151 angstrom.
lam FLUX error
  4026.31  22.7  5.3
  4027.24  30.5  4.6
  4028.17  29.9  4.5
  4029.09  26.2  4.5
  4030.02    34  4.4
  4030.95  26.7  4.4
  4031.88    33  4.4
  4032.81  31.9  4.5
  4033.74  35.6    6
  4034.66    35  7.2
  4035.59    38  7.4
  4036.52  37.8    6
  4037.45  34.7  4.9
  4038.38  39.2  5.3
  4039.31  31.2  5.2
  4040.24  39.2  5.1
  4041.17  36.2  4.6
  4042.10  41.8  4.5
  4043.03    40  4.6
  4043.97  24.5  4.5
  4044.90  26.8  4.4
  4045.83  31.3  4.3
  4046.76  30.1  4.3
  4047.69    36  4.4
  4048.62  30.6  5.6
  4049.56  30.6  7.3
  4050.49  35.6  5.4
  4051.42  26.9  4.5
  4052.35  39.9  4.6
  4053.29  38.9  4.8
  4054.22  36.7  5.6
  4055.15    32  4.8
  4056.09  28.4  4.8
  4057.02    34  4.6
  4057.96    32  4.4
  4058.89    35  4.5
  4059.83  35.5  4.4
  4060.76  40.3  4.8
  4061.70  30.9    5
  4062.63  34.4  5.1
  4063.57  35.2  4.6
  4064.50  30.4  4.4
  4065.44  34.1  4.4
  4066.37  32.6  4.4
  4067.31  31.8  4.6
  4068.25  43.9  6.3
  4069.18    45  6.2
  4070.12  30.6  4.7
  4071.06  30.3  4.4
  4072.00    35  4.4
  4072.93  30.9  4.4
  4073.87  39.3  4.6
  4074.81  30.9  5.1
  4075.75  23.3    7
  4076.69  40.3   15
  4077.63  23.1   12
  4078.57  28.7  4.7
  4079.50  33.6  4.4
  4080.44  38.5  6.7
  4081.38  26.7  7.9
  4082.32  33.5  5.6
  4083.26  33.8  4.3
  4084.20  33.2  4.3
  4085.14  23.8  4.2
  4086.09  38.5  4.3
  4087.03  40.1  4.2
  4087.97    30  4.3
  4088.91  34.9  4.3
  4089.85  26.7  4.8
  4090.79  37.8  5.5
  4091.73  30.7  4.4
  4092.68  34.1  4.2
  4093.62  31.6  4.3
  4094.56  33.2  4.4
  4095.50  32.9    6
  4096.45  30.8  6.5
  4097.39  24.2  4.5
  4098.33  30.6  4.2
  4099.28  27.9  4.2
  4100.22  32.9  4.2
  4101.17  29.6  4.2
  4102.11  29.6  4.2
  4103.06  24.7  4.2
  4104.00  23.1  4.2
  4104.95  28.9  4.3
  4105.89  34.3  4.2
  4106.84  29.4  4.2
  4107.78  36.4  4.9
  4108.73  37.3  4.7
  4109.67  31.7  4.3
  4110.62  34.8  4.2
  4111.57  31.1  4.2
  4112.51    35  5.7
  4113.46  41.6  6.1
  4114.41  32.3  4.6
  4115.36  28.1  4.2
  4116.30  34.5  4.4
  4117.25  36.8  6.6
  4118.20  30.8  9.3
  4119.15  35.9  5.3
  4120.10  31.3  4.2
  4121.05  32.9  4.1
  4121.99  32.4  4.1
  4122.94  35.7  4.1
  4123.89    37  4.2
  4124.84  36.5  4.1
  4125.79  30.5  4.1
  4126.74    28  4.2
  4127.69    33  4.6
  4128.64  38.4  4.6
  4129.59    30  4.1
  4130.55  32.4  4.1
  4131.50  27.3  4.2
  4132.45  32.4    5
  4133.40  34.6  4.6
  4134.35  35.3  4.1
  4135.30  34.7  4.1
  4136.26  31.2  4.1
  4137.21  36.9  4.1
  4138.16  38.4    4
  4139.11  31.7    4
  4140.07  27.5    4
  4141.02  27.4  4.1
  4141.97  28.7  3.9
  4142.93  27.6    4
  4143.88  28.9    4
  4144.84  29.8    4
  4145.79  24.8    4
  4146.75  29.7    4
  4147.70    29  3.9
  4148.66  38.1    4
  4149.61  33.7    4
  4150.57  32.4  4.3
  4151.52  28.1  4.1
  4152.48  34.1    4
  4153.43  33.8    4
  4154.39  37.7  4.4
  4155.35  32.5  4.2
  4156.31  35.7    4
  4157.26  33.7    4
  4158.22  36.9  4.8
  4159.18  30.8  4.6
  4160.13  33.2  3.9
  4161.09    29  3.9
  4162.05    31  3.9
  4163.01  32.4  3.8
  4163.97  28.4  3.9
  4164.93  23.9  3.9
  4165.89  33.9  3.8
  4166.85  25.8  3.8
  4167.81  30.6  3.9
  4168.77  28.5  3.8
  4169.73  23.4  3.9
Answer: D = 31.6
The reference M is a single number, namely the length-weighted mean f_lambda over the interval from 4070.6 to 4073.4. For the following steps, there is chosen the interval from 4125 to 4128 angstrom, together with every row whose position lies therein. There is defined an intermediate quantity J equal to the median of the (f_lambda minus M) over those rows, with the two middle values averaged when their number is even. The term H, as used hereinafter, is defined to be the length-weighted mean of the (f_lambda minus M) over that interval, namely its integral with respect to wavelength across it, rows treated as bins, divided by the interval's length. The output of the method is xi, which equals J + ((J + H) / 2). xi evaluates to -3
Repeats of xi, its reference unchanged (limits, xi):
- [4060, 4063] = 5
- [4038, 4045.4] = 10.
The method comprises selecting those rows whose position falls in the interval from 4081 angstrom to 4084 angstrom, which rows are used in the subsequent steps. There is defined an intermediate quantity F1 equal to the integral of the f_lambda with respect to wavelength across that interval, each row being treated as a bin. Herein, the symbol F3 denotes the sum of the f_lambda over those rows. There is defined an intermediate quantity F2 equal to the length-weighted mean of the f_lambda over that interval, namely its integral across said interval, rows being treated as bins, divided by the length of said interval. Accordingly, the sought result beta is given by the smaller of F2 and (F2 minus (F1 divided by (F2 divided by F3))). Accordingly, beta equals -250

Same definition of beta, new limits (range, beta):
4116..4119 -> -272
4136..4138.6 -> -241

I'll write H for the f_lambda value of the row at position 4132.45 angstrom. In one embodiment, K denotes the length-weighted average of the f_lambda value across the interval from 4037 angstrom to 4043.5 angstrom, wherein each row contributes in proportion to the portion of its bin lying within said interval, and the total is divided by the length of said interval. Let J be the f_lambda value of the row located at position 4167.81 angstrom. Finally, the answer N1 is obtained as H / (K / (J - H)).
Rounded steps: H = 32.4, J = 30.6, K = 37.5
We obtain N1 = -1.6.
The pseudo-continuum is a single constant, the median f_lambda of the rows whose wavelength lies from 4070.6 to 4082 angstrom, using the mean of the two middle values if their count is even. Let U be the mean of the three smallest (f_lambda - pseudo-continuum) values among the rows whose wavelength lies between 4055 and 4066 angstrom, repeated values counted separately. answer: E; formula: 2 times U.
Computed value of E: -2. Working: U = -1.0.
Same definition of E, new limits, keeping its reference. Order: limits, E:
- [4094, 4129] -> -14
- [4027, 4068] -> -10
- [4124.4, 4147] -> -9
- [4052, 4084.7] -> -13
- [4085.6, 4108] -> -14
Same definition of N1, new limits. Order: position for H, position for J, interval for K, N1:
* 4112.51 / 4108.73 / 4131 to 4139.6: 2.4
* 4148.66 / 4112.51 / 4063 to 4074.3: -3.4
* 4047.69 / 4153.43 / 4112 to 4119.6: -2.3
